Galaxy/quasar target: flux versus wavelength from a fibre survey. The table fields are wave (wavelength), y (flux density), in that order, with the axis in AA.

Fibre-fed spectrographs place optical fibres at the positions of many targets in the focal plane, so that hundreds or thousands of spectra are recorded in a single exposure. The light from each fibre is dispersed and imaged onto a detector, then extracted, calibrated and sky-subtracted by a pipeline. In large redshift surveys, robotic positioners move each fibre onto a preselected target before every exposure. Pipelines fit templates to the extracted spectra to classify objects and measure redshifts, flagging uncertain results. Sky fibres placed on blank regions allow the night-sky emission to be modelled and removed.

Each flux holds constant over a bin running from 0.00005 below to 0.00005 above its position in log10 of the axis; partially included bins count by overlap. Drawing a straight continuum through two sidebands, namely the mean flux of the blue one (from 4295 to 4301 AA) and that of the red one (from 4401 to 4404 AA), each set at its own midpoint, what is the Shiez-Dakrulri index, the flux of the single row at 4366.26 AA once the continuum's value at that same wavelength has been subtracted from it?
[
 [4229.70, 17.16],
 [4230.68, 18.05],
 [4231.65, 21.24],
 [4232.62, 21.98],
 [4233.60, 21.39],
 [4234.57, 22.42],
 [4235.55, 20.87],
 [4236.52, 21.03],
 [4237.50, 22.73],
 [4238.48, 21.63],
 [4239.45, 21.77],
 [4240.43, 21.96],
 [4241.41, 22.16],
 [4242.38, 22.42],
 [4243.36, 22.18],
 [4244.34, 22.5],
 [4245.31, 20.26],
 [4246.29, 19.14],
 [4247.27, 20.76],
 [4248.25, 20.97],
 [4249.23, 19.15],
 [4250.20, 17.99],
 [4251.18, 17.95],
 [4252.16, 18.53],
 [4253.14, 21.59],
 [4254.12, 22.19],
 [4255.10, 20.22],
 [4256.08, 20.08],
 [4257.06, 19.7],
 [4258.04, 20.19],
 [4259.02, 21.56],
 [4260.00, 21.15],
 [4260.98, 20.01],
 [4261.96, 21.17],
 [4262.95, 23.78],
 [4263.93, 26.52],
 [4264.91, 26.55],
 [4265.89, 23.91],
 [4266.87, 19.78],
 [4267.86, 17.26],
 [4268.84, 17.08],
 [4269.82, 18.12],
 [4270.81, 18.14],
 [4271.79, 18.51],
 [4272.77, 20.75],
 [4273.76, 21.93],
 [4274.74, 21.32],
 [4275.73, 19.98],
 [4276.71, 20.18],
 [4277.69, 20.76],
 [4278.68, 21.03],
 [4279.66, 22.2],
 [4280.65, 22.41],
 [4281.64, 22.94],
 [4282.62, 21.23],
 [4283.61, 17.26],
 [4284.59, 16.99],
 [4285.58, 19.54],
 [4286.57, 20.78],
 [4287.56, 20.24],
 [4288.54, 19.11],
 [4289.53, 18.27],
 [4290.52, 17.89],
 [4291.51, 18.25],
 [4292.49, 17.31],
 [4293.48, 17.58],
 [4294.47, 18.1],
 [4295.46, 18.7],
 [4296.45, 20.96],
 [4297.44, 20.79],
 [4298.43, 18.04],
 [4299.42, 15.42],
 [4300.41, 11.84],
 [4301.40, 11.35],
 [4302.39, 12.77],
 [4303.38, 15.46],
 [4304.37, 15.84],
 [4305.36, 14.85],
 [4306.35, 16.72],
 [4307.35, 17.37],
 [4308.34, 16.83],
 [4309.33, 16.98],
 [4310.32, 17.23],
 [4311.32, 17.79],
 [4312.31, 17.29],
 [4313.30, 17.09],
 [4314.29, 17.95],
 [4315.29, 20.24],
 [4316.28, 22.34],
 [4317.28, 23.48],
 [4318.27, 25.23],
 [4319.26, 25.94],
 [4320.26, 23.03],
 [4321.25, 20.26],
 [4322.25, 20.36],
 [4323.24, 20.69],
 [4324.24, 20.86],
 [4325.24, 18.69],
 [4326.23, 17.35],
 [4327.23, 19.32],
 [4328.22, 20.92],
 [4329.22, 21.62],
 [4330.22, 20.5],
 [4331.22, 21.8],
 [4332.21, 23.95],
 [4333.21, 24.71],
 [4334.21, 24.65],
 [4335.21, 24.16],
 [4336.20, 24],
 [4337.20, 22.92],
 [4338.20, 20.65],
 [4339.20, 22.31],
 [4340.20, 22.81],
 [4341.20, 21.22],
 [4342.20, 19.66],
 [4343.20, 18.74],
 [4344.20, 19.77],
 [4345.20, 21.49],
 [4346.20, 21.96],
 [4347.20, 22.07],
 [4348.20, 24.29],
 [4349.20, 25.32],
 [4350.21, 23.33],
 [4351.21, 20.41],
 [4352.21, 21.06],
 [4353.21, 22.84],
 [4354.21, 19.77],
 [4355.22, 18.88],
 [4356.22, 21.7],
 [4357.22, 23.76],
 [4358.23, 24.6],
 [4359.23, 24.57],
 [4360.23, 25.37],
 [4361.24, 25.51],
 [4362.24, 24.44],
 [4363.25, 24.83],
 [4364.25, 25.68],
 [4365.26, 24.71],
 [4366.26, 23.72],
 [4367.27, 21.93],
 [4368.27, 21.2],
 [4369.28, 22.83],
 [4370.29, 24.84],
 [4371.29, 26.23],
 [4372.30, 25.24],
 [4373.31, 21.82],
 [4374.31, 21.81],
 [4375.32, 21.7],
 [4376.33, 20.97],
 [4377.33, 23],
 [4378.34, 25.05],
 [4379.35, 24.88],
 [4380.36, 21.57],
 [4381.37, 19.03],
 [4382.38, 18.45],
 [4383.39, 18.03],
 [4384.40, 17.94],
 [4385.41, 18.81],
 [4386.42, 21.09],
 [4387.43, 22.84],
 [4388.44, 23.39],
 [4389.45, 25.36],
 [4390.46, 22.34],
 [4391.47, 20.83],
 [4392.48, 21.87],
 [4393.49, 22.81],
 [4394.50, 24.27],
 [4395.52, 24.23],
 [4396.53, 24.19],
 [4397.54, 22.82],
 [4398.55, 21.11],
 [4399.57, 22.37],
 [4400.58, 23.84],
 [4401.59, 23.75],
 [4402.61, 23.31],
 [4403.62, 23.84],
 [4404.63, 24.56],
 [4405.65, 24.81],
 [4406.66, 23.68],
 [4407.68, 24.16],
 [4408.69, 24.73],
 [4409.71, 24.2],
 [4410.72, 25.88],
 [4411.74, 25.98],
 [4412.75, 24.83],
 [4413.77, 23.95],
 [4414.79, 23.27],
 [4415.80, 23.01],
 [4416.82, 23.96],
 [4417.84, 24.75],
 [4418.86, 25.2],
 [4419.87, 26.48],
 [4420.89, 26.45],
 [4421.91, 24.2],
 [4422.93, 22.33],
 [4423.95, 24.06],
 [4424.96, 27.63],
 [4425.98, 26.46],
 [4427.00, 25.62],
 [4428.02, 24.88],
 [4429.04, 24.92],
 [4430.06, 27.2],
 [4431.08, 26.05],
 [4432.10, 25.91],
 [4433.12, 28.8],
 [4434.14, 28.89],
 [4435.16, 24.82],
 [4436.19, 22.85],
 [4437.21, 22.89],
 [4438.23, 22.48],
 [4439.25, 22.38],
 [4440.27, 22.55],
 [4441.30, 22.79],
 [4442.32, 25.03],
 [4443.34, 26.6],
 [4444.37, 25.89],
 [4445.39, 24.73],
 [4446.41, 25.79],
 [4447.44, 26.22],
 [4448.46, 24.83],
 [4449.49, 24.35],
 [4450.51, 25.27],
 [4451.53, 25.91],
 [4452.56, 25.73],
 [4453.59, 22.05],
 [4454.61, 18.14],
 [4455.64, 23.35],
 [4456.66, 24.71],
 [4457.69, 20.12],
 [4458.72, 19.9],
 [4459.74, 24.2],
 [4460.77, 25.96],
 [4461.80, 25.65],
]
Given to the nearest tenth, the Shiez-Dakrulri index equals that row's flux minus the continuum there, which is 2.2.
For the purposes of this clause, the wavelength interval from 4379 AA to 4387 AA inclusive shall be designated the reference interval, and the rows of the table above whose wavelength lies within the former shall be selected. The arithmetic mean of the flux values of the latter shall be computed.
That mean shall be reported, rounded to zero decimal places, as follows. 20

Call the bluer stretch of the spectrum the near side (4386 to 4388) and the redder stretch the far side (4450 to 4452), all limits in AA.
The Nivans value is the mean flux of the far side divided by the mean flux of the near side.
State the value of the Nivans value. 1.2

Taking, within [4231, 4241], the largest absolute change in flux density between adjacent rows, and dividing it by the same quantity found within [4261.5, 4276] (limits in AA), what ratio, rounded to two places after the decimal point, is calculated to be 0.41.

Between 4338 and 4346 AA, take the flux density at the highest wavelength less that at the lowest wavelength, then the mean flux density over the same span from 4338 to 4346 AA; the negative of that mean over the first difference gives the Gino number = -25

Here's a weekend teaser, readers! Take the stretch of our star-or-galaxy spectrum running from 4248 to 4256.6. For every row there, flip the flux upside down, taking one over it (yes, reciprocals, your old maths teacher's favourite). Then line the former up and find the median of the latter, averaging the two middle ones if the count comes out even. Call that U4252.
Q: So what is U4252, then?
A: 0.0498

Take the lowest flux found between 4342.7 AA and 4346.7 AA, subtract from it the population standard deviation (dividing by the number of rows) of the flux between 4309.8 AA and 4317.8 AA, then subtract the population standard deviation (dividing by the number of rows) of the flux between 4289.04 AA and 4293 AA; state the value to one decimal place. 16.0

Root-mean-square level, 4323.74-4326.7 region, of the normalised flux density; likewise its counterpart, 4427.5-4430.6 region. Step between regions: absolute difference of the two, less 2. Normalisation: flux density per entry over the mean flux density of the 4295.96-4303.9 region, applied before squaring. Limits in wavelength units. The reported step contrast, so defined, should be -1.58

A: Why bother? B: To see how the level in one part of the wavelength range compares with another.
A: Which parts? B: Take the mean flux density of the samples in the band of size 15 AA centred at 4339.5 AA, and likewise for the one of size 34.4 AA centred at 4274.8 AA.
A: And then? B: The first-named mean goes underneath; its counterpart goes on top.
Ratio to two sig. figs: 0.92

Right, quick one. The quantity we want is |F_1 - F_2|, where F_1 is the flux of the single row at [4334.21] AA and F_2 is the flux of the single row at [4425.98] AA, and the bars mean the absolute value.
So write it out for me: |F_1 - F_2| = 1.8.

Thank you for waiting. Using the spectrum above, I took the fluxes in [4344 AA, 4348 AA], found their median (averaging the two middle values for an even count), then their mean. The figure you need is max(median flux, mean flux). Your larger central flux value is 22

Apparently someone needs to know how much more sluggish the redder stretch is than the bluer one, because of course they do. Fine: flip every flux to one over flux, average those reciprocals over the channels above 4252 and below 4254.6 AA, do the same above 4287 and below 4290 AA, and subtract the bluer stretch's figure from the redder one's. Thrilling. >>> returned 0.004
